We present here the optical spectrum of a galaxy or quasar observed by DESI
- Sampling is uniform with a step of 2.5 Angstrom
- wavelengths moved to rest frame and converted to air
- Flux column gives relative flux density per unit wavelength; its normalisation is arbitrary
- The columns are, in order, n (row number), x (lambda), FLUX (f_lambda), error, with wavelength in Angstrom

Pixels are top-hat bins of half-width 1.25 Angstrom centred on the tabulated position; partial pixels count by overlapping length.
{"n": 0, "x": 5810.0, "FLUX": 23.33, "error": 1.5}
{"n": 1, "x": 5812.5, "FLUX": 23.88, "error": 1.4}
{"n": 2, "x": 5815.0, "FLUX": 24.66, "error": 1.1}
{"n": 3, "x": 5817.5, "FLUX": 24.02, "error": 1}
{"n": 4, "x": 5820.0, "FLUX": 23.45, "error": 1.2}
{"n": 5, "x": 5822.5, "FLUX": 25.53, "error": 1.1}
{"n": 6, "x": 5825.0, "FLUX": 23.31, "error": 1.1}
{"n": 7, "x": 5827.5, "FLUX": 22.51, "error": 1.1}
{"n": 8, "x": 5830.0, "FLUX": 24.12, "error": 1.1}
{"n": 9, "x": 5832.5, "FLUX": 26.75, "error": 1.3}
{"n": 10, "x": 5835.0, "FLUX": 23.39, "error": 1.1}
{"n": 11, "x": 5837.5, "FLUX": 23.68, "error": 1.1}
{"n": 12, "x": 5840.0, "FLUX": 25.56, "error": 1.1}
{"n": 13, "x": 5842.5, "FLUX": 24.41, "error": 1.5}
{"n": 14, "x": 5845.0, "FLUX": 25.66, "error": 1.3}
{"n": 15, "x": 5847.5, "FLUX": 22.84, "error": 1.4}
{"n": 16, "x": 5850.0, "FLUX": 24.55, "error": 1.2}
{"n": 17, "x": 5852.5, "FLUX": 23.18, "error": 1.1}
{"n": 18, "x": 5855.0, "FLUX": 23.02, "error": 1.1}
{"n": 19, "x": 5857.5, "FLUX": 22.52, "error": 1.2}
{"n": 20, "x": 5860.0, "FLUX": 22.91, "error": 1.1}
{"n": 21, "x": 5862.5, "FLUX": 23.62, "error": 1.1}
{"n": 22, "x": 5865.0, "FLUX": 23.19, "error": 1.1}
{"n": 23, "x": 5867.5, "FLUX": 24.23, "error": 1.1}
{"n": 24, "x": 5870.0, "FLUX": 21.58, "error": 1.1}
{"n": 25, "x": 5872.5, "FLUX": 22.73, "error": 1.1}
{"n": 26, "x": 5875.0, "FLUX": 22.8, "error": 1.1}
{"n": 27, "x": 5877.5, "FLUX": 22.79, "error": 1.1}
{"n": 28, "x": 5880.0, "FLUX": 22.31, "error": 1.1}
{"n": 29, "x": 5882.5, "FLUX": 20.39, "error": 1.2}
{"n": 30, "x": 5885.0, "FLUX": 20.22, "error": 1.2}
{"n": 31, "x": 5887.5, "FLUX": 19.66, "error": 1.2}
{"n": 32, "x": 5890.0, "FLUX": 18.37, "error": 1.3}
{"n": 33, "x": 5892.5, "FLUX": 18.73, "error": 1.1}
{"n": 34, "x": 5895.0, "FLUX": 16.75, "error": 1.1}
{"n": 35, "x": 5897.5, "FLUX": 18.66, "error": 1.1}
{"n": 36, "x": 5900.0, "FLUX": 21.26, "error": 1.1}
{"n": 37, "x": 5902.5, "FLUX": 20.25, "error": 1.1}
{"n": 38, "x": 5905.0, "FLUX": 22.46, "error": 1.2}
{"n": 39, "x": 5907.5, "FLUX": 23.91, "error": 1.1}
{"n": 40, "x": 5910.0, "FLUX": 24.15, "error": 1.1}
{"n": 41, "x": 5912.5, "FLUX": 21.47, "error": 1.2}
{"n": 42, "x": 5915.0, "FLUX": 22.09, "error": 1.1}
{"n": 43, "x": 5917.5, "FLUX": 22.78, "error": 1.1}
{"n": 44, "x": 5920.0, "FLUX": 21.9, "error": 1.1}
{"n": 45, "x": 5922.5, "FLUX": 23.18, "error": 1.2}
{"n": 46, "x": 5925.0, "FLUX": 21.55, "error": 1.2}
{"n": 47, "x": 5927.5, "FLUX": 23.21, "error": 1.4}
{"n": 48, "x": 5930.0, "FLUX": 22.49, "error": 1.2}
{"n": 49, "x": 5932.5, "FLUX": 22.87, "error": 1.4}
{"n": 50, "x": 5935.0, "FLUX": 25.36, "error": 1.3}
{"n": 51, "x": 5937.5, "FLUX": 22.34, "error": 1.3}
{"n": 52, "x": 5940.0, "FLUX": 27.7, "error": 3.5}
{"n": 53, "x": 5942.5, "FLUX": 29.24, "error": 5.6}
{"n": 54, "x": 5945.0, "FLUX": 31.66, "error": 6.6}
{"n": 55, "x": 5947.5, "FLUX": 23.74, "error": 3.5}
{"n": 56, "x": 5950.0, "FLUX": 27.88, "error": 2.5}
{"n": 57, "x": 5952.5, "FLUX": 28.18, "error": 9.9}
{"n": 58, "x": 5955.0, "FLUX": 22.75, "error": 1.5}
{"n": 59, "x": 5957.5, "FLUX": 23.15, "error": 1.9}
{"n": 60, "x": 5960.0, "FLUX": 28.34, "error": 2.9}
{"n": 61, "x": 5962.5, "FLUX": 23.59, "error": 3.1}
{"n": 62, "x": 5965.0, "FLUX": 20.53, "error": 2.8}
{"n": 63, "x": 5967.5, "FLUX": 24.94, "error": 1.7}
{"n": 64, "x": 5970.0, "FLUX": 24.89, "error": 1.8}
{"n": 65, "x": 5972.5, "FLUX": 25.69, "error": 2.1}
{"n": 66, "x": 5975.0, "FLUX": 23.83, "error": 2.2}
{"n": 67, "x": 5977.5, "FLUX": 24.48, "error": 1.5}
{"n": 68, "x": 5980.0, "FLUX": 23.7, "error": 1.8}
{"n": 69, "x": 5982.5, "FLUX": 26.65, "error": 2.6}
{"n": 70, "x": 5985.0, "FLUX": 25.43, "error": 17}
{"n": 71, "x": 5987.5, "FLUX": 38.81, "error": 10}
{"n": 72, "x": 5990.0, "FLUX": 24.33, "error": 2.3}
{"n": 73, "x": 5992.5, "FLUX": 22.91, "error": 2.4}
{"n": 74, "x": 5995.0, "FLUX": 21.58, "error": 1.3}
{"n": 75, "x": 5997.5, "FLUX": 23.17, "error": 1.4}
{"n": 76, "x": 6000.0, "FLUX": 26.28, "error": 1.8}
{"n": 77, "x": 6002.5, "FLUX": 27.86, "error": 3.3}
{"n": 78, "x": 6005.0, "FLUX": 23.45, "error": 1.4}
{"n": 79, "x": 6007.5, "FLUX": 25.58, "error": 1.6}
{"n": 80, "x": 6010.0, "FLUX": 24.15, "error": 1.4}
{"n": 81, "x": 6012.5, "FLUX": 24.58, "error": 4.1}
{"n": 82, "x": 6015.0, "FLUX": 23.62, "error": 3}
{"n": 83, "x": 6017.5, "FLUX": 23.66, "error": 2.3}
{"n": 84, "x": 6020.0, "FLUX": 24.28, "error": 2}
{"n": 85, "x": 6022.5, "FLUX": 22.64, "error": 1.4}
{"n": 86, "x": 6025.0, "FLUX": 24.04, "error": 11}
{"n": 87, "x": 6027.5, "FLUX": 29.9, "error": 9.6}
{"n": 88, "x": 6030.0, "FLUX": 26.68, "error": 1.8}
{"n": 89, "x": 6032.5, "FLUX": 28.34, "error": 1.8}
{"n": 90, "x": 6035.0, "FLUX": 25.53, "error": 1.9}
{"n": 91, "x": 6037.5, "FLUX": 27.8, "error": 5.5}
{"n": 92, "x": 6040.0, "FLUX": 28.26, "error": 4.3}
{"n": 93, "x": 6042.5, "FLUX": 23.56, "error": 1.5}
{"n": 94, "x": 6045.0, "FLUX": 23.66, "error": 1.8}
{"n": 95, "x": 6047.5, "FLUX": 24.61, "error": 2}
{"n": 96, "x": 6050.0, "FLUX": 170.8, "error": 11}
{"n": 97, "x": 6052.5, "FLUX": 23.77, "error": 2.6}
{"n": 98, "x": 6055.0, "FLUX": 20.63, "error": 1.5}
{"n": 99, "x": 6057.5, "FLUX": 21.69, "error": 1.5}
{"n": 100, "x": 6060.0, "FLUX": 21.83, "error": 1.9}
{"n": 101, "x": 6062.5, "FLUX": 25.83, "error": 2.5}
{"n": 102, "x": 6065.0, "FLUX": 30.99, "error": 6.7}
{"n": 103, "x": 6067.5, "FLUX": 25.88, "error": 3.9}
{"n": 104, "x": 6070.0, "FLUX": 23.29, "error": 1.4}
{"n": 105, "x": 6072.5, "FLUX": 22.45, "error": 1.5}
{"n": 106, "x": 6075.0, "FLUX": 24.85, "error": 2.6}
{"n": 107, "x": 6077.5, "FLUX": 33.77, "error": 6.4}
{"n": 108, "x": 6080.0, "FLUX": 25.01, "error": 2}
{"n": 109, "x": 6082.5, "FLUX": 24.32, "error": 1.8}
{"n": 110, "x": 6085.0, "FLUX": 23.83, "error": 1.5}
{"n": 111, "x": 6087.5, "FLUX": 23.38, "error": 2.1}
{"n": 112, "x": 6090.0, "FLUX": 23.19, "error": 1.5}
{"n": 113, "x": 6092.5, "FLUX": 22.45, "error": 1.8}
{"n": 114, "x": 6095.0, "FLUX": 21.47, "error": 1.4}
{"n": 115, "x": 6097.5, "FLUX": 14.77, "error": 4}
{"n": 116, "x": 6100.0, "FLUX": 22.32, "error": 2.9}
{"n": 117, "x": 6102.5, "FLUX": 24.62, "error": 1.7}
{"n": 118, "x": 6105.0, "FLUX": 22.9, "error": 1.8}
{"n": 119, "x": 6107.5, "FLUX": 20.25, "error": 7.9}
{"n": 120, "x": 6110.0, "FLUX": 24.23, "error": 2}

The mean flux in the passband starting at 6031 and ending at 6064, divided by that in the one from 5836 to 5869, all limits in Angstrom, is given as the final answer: 1.5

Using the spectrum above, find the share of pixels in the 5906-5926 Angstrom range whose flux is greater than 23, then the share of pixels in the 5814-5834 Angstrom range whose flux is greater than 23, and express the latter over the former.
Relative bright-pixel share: 2.3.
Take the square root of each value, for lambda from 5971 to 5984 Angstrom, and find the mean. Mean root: 4.99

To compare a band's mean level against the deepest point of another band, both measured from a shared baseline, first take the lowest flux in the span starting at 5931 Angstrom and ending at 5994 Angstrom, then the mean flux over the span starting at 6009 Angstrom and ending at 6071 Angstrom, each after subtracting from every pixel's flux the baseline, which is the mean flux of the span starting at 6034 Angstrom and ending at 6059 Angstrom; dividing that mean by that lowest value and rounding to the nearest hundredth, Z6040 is 0.44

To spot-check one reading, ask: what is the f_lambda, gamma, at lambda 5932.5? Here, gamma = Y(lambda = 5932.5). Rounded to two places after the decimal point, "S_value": 22.87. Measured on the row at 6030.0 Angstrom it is 26.68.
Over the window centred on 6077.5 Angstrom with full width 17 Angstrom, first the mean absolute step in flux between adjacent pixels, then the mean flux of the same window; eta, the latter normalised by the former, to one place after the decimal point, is 6.9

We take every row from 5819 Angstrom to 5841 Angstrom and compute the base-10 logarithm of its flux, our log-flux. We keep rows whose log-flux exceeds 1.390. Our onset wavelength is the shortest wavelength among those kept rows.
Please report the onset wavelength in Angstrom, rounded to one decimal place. 5822.5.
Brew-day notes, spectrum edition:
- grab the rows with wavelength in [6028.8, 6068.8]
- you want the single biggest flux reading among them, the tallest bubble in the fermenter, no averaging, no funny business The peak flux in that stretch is 170.8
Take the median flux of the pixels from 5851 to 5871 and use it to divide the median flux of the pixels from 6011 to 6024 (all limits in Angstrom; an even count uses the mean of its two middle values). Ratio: 1.02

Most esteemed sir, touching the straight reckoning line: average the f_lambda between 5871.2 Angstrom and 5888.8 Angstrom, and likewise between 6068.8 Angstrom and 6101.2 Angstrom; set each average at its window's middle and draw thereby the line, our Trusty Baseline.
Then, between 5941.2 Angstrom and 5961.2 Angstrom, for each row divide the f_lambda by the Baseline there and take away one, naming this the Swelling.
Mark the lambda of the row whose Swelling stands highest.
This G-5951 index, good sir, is 5945.0 Angstrom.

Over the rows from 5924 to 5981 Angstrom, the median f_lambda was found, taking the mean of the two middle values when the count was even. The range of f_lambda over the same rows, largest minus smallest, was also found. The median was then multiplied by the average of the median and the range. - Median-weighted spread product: 417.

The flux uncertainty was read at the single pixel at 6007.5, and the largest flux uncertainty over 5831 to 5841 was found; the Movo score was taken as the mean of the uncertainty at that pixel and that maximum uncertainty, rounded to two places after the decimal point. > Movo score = 1.45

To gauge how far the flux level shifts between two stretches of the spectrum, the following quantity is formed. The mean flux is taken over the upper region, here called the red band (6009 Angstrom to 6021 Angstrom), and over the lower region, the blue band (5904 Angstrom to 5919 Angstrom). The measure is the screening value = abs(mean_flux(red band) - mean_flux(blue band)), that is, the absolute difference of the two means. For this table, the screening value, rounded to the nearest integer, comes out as 1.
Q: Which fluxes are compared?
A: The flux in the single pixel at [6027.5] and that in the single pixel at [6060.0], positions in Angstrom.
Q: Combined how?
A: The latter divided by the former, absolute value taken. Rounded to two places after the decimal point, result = 0.73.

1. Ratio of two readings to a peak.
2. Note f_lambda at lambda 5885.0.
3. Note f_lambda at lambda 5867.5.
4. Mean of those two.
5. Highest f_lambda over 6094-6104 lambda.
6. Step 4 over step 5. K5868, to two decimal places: 0.90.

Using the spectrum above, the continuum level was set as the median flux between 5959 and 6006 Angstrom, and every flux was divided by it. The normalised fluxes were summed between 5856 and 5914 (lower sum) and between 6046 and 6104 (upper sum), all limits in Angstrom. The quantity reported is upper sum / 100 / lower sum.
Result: 0.0141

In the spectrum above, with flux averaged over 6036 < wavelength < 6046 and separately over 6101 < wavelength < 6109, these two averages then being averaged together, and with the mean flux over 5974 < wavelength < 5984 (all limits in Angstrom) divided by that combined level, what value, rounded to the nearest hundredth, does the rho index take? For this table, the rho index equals 1.02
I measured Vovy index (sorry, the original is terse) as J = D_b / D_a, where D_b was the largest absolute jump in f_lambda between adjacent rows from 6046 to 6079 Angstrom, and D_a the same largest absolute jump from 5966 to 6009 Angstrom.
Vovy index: 10.2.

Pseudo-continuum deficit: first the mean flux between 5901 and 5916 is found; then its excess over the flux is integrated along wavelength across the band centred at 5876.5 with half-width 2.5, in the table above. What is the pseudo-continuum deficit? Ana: -2.0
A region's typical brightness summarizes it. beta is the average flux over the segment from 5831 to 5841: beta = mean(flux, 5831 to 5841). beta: 25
